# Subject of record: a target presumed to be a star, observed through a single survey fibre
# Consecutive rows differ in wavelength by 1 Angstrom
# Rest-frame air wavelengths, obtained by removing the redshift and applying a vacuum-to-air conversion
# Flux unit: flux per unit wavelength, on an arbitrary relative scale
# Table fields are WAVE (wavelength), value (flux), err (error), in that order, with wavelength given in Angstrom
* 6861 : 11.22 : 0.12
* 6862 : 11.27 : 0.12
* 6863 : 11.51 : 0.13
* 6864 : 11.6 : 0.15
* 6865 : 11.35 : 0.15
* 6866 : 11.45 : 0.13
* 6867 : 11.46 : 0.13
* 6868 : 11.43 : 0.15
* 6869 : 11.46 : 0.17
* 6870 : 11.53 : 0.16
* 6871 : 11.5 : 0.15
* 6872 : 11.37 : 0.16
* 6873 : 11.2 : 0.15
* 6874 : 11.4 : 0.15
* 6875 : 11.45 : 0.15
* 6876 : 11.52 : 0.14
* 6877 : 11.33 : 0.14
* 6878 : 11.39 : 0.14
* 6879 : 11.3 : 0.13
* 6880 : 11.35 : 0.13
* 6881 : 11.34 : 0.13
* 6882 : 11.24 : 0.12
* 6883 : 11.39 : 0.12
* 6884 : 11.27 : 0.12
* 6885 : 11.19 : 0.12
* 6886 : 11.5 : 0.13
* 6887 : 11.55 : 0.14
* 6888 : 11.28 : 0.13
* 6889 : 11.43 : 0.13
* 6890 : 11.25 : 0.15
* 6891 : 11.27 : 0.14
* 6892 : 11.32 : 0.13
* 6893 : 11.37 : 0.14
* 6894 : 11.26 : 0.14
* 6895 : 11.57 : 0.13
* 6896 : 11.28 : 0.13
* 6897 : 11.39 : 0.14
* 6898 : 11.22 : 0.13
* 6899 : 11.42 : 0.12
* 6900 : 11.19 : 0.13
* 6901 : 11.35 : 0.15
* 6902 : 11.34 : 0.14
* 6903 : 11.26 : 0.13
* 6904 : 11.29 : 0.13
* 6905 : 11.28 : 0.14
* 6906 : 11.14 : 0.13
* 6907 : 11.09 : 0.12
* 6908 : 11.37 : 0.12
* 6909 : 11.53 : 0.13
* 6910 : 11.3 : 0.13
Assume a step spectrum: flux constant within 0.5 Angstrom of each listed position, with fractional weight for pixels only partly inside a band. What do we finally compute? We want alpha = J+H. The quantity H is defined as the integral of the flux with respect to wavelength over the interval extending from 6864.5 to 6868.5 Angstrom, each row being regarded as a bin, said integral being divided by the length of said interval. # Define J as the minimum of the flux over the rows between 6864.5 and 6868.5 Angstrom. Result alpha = 22.77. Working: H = 11.4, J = 11.35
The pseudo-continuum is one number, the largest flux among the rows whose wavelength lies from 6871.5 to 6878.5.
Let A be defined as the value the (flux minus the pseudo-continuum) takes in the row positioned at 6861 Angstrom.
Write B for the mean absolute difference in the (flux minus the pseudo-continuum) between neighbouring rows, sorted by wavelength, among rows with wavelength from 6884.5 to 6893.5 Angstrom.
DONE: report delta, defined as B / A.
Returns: -0.45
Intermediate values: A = -0.30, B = 0.135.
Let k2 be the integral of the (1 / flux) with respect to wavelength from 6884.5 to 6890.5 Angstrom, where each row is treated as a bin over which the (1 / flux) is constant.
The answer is 0.528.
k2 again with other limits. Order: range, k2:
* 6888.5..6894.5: 0.530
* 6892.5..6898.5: 0.529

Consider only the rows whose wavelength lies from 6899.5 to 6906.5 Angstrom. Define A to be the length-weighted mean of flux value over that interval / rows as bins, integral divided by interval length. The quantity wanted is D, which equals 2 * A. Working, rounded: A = 11.3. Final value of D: 22.53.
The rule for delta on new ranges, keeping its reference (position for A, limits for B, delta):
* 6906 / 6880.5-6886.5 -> -0.40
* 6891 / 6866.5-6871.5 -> -0.16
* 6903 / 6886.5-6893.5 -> -0.46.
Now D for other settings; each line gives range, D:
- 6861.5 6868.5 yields 22.88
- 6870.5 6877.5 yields 22.79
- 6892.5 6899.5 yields 22.72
